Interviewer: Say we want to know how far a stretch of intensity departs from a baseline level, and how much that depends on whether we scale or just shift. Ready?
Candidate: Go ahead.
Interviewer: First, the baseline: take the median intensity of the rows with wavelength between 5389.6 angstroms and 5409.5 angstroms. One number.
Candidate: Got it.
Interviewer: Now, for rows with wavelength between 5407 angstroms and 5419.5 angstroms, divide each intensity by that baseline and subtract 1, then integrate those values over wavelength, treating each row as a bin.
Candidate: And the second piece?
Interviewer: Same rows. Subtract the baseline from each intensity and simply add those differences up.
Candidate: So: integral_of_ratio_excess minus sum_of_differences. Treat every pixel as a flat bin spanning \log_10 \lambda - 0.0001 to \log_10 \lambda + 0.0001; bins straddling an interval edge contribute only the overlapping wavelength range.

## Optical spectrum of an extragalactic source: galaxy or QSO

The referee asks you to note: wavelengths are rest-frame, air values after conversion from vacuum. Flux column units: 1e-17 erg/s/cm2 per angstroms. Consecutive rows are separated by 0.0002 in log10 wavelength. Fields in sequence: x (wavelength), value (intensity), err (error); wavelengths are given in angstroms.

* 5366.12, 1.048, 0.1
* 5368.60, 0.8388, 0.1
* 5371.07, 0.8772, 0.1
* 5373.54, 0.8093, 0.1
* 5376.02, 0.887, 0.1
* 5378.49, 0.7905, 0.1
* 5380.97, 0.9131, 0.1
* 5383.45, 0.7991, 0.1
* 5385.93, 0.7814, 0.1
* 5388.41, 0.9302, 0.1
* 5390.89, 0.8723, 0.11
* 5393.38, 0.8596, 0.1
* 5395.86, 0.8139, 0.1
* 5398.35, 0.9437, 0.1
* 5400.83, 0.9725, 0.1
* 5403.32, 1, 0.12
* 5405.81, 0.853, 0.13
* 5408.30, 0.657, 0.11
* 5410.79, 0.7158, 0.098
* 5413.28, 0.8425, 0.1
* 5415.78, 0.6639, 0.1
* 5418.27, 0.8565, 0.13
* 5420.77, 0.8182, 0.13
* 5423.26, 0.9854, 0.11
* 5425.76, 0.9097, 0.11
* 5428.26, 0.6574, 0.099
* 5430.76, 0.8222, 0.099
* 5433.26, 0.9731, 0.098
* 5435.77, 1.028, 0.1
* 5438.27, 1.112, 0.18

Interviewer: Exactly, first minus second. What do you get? -1.1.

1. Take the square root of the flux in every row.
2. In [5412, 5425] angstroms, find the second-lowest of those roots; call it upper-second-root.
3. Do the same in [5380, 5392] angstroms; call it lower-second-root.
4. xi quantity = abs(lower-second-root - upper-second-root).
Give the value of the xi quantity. 0.01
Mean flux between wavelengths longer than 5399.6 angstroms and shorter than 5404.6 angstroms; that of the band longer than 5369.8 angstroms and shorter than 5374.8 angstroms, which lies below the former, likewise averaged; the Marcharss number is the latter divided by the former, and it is 0.86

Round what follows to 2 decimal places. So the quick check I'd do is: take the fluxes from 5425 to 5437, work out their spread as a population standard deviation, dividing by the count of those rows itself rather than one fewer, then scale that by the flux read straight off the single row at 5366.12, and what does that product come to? 0.14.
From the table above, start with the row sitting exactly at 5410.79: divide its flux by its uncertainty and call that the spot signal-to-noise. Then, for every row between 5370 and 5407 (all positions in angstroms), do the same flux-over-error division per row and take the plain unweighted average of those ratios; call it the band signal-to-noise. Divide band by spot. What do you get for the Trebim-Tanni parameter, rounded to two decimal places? 1.16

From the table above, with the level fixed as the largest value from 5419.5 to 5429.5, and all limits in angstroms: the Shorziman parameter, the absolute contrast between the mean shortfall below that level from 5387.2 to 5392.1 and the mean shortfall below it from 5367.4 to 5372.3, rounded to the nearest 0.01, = 0.04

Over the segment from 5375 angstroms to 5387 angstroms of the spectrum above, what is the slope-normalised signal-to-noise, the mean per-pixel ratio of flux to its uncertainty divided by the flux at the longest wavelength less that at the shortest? -79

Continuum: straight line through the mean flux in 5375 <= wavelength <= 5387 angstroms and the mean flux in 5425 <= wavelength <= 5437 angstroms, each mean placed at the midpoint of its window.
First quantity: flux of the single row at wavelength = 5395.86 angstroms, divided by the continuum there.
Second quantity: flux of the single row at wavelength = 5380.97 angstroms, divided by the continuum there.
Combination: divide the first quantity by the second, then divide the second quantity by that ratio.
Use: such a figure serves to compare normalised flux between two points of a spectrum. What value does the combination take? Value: 1.25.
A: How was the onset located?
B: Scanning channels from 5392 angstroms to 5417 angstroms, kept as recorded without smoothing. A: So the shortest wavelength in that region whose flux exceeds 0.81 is 5393.38 angstroms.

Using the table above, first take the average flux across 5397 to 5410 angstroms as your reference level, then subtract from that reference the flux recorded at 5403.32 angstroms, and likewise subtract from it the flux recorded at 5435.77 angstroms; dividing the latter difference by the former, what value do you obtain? 1.2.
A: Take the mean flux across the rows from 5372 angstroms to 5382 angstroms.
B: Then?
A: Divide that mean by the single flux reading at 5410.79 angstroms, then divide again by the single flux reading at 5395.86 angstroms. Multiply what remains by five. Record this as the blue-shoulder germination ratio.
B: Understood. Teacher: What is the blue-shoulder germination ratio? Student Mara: 7.29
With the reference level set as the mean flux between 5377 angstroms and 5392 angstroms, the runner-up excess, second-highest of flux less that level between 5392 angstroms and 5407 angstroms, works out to 0.12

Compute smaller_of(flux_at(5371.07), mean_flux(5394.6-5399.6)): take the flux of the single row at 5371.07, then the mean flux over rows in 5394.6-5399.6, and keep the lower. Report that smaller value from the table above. 0.88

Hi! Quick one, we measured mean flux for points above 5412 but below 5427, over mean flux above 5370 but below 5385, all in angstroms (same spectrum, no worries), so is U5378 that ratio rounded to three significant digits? 1.00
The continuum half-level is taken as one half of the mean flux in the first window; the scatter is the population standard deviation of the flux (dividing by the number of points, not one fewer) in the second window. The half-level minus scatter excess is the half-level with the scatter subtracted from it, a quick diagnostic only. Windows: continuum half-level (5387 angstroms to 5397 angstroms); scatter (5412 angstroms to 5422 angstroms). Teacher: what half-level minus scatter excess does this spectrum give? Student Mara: 0.357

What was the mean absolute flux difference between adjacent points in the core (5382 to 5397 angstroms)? 0.06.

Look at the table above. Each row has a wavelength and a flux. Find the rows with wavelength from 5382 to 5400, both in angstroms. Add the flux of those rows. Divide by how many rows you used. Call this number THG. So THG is 0.86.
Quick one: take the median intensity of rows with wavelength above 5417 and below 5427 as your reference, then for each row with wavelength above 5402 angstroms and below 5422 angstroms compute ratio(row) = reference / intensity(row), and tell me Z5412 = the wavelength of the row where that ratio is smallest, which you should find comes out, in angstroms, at 5403.32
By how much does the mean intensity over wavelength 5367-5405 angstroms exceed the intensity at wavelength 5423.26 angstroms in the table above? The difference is -0.11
